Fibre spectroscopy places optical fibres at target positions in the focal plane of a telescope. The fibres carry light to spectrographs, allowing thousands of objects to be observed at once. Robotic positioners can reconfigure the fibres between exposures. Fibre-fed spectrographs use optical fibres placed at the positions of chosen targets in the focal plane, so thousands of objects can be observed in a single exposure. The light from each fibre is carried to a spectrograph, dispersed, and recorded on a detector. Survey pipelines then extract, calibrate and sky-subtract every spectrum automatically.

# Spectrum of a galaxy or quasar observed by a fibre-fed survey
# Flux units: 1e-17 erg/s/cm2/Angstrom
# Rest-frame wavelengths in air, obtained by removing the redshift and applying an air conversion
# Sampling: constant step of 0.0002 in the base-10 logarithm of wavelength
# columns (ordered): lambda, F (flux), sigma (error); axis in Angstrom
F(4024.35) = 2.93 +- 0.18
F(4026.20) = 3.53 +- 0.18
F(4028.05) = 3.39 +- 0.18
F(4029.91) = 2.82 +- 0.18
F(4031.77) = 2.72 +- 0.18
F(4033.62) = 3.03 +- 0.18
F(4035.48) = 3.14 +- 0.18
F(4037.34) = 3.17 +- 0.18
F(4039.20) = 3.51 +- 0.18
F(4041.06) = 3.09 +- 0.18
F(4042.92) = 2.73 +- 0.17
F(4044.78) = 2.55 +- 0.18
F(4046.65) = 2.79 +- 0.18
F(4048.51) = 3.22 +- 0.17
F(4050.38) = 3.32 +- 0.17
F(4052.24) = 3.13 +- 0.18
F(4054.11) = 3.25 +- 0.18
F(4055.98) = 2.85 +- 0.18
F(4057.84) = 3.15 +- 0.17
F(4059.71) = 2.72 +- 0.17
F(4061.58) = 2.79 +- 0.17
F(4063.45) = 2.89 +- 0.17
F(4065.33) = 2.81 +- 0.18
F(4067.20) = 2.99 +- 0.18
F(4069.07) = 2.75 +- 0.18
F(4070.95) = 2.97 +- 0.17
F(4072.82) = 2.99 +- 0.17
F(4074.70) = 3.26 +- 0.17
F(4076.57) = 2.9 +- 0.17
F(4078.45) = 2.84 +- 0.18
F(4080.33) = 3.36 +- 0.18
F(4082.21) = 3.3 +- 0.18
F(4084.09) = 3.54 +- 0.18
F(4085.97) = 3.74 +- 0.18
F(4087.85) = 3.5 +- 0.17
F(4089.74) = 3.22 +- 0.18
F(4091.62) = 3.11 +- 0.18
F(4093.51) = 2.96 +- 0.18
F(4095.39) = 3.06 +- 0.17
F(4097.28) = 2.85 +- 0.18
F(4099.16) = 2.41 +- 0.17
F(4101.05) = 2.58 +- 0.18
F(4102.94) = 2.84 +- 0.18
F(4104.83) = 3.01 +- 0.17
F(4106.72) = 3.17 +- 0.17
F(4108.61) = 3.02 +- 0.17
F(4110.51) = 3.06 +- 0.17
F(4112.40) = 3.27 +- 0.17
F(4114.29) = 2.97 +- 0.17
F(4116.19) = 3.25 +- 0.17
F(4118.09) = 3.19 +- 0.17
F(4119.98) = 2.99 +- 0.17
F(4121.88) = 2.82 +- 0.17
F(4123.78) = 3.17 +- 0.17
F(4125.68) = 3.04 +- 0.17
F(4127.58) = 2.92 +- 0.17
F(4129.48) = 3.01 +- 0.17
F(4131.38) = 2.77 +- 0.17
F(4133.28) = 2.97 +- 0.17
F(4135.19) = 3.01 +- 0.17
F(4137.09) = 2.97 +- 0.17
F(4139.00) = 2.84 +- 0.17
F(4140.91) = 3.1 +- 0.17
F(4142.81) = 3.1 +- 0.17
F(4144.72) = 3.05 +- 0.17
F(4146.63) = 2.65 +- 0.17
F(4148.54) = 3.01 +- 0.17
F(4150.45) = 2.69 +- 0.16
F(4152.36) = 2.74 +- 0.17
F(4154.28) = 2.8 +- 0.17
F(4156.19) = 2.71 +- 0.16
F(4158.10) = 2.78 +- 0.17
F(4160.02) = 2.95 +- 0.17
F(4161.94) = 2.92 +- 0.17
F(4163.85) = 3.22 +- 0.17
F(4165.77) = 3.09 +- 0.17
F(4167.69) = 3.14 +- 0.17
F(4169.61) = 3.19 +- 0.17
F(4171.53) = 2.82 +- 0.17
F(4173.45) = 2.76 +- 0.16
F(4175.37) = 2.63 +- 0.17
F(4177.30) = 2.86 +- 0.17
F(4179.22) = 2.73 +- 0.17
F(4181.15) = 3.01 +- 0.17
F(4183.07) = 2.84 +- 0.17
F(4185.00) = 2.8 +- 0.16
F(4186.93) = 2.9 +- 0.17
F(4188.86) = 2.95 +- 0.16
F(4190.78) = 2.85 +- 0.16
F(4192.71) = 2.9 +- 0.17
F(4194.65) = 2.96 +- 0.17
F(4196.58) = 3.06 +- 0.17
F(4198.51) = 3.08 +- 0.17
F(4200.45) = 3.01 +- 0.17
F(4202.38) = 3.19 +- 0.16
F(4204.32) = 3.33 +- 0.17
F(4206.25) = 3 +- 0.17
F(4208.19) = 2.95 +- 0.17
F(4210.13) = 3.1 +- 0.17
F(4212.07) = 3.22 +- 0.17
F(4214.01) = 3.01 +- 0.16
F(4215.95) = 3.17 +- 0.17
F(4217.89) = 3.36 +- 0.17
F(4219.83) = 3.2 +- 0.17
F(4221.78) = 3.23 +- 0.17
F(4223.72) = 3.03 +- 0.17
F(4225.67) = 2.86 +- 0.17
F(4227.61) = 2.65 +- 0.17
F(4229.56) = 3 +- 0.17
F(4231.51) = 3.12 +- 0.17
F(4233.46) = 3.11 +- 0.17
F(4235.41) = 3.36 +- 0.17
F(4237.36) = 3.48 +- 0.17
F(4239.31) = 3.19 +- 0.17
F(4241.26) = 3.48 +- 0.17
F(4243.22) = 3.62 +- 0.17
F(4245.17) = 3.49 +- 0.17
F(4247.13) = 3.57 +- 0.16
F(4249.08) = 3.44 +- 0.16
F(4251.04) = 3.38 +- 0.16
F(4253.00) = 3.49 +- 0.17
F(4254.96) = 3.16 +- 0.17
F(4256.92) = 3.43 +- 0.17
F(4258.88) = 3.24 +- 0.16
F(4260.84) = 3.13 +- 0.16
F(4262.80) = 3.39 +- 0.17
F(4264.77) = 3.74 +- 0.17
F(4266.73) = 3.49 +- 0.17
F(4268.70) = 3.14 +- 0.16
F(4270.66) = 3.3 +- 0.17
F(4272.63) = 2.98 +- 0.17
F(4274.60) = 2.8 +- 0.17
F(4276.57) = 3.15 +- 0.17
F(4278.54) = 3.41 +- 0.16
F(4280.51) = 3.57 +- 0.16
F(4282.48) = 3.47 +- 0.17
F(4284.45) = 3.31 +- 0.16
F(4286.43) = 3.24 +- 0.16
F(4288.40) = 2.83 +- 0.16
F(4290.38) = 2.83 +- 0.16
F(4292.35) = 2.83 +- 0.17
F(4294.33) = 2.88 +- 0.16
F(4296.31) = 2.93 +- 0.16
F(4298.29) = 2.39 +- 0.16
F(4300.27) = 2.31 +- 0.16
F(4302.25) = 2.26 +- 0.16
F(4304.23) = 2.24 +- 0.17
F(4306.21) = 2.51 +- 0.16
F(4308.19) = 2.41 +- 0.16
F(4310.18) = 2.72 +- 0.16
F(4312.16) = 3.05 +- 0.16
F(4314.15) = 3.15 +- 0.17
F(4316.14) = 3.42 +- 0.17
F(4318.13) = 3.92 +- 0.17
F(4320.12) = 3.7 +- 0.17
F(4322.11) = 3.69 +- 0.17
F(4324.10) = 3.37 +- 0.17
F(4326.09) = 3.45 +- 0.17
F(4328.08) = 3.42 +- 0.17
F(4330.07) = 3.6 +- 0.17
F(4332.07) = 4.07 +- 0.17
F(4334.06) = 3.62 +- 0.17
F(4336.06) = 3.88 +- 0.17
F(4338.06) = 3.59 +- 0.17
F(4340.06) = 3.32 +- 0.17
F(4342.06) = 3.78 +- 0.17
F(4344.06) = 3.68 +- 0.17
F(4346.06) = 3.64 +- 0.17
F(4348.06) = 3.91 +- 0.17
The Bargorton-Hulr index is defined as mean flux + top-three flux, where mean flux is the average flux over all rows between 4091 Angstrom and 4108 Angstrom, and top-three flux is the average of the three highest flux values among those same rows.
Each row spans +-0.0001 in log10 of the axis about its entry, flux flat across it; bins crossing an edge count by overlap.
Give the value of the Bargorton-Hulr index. 6.0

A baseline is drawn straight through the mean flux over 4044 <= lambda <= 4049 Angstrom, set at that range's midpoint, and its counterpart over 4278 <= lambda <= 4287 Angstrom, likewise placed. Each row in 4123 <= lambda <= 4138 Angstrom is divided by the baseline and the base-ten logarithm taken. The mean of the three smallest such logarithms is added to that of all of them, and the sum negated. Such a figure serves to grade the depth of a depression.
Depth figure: 0.03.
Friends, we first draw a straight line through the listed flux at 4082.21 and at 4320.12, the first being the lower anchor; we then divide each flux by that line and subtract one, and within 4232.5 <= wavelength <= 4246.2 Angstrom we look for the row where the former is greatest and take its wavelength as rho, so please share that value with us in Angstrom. 4243.22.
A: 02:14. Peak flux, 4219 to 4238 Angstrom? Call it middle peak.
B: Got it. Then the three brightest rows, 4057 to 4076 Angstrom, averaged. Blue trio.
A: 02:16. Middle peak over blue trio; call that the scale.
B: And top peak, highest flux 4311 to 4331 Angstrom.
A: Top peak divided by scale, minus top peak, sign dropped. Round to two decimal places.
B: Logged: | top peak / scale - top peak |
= 0.39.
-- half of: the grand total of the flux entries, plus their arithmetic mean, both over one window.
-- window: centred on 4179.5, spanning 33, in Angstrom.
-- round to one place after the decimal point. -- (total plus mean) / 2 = 26.3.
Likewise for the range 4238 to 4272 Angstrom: 30.5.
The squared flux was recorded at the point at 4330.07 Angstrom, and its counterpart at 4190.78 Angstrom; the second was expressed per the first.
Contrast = 0.63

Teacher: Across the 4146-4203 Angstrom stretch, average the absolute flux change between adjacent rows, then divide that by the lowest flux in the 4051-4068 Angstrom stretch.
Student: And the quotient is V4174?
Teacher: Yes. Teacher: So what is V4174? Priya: 0.048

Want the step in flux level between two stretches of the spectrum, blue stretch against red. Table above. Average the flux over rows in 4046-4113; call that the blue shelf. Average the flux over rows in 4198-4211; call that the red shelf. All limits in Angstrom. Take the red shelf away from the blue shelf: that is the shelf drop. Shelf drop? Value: 0.0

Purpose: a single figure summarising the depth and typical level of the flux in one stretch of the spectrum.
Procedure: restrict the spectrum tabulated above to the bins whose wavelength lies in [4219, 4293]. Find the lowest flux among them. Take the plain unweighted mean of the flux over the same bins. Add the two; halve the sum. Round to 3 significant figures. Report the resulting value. 2.95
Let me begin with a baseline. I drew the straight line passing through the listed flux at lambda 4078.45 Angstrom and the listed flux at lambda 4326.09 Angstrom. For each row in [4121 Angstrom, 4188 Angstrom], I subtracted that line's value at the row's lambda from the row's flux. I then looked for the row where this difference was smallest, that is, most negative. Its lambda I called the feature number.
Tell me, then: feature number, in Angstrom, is 4175.37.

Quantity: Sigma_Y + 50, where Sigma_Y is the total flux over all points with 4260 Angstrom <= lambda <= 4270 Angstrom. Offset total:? 66.9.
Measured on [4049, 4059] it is 65.7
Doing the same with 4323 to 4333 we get 67.9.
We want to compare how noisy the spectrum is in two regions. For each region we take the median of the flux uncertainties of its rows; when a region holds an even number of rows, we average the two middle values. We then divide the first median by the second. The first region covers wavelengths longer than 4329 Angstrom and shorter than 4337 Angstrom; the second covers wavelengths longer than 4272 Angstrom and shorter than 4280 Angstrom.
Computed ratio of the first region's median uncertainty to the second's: 1.00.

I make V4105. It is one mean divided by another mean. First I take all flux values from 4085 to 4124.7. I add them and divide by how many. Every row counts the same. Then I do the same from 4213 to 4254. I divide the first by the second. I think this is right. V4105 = 0.94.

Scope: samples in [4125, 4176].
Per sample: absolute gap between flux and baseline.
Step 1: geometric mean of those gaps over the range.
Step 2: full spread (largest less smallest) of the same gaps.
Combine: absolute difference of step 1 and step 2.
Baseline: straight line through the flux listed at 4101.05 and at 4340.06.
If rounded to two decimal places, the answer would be 0.31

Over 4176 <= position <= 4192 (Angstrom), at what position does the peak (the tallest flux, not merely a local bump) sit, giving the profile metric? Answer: 4181.15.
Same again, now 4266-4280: 4266.73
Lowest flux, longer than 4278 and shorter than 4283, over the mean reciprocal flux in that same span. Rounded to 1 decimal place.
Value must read 11.9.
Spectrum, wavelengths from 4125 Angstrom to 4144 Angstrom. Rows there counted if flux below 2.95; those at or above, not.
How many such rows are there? 3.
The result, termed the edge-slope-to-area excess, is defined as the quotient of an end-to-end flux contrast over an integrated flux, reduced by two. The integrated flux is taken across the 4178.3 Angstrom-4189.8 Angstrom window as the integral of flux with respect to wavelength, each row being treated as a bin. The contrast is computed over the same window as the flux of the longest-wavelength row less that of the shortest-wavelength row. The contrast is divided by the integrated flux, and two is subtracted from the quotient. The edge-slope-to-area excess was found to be -1.99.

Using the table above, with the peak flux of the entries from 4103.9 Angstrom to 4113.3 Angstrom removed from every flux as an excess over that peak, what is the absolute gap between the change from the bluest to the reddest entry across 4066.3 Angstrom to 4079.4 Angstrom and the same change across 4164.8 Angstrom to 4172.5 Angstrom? 0.12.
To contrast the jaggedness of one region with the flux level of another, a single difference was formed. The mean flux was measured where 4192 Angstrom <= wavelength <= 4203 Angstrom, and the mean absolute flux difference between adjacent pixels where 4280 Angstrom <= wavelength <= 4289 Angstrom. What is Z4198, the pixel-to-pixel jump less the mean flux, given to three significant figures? -2.85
